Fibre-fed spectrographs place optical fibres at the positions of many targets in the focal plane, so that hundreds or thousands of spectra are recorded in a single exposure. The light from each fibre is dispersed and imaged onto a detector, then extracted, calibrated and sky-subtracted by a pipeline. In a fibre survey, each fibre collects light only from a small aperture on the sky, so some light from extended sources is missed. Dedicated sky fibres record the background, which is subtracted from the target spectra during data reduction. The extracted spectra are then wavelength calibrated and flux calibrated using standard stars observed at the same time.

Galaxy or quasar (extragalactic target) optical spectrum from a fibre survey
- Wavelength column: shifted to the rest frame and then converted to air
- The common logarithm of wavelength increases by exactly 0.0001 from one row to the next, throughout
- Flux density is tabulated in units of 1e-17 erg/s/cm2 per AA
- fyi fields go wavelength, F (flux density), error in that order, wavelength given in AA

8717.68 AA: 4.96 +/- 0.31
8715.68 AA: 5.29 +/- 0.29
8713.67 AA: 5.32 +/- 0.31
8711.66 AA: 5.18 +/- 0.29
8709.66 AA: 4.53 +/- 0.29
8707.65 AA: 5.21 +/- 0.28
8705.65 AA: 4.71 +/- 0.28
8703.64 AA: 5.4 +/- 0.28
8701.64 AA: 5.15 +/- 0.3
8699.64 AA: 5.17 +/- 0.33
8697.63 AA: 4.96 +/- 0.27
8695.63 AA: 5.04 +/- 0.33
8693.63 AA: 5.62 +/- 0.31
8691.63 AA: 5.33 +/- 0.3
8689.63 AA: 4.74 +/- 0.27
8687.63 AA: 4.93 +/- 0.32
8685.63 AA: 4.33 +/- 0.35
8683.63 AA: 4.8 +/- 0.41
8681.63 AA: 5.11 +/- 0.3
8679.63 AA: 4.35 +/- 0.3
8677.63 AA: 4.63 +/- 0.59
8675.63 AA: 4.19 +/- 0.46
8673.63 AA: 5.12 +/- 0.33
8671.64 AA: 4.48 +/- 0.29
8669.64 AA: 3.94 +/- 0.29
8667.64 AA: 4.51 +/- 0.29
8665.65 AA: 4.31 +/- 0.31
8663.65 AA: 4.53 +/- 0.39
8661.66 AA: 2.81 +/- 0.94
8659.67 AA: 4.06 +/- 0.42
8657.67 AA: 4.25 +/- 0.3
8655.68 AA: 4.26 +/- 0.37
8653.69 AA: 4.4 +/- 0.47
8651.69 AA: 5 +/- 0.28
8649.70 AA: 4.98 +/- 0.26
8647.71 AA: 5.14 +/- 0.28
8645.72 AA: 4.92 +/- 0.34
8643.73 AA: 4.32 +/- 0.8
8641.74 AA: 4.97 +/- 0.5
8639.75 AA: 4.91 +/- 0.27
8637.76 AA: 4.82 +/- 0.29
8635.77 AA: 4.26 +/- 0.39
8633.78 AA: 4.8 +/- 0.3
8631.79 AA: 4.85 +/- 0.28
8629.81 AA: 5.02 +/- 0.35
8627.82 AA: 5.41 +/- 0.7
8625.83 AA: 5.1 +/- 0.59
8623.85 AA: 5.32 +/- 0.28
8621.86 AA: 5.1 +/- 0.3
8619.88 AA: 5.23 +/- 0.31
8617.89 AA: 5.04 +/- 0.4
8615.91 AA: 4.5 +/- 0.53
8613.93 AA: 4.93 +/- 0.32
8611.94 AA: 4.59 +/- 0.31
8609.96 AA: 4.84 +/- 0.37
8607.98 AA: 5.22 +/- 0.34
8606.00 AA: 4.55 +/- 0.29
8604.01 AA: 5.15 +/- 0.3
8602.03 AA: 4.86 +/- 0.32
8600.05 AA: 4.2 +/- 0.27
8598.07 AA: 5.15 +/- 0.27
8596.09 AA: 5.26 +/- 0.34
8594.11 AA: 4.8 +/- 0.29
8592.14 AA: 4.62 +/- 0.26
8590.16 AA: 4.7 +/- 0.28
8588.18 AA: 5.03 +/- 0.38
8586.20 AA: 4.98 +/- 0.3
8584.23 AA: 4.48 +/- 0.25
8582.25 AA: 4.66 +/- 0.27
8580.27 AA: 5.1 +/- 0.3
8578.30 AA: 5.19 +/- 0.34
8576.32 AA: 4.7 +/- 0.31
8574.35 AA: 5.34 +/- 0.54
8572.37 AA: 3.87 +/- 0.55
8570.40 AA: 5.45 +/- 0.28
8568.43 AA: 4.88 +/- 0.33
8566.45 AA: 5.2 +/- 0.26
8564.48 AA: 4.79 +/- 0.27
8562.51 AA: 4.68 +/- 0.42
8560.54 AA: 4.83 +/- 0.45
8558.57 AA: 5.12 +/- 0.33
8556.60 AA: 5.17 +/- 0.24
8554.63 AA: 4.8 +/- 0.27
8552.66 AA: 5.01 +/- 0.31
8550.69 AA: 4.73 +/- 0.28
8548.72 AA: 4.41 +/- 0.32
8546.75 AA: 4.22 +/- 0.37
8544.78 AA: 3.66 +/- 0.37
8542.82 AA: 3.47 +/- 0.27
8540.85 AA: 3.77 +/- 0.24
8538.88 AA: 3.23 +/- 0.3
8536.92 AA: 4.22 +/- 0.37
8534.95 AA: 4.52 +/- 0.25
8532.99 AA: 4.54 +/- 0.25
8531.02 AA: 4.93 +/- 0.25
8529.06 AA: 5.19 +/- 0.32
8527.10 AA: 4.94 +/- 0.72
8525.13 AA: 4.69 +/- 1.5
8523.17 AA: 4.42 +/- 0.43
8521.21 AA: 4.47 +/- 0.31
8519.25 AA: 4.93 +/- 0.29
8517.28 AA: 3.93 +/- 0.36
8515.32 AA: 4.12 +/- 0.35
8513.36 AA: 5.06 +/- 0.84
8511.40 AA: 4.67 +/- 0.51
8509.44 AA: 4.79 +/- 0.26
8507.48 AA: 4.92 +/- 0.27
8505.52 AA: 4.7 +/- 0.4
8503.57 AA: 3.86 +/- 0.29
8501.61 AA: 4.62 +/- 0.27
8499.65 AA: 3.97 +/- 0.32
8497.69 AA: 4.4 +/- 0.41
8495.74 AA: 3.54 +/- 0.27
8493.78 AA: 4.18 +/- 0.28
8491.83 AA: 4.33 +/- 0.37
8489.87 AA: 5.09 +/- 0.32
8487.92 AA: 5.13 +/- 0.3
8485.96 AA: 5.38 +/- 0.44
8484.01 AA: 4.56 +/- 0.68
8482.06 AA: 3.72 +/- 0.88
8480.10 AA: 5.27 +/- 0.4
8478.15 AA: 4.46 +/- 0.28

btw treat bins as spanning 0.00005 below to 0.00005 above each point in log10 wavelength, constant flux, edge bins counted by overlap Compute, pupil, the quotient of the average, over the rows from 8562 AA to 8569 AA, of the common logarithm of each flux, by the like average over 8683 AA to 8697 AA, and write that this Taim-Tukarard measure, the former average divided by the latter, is 0.99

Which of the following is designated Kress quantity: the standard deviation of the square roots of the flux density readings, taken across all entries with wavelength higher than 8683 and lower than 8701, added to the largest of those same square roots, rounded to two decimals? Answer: 2.45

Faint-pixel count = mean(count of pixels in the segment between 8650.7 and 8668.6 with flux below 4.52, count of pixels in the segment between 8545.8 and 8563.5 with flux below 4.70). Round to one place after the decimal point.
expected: 5.0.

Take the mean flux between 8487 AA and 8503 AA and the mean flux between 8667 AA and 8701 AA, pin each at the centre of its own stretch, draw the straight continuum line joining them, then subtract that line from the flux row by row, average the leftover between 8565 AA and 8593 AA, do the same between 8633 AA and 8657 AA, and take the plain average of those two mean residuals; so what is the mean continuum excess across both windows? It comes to 0.16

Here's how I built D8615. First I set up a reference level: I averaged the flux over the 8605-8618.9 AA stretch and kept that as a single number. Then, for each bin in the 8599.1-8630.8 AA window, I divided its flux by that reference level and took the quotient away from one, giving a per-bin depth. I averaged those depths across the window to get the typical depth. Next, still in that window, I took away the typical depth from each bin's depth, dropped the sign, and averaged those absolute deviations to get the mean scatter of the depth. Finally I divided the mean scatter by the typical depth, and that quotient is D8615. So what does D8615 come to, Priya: -2.0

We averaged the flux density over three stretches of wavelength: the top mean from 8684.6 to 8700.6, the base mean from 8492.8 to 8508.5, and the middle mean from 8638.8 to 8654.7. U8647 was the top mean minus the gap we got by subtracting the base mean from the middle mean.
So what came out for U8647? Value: 4.46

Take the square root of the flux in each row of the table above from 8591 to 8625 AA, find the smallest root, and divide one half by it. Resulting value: 0.244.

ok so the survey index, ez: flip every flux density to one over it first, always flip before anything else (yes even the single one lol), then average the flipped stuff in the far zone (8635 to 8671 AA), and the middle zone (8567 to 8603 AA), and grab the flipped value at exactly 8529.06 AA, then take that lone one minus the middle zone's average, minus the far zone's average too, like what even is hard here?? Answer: -0.243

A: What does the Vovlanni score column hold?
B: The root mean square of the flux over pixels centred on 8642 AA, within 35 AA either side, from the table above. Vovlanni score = 4.72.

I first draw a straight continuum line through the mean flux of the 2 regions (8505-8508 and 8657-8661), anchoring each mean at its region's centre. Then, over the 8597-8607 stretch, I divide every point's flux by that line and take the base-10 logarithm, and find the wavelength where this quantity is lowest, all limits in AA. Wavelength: 8600.05 AA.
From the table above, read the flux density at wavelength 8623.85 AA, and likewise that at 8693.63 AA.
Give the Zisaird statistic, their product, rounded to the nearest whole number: 30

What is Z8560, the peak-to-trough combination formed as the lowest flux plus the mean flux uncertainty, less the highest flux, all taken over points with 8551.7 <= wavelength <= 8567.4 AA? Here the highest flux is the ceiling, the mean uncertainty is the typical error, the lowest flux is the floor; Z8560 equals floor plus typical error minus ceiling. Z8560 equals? -0.20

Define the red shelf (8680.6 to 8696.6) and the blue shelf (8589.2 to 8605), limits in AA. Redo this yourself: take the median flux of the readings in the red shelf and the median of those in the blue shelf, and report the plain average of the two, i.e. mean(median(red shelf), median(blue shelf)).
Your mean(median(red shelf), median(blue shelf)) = 4.91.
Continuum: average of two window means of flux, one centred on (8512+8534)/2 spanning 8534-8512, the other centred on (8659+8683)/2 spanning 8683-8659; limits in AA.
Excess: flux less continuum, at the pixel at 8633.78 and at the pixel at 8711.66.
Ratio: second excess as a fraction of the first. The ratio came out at 2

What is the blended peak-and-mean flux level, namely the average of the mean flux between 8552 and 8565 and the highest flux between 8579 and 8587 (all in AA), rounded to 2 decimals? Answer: 5.01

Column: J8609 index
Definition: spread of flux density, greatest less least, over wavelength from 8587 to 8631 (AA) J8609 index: 1.21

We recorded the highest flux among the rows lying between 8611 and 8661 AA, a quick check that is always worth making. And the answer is 5.41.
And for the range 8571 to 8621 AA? 5.34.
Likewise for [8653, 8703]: 5.62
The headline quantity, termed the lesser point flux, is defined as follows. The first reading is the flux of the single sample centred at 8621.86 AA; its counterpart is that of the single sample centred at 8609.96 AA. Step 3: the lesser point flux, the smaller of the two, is 4.8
